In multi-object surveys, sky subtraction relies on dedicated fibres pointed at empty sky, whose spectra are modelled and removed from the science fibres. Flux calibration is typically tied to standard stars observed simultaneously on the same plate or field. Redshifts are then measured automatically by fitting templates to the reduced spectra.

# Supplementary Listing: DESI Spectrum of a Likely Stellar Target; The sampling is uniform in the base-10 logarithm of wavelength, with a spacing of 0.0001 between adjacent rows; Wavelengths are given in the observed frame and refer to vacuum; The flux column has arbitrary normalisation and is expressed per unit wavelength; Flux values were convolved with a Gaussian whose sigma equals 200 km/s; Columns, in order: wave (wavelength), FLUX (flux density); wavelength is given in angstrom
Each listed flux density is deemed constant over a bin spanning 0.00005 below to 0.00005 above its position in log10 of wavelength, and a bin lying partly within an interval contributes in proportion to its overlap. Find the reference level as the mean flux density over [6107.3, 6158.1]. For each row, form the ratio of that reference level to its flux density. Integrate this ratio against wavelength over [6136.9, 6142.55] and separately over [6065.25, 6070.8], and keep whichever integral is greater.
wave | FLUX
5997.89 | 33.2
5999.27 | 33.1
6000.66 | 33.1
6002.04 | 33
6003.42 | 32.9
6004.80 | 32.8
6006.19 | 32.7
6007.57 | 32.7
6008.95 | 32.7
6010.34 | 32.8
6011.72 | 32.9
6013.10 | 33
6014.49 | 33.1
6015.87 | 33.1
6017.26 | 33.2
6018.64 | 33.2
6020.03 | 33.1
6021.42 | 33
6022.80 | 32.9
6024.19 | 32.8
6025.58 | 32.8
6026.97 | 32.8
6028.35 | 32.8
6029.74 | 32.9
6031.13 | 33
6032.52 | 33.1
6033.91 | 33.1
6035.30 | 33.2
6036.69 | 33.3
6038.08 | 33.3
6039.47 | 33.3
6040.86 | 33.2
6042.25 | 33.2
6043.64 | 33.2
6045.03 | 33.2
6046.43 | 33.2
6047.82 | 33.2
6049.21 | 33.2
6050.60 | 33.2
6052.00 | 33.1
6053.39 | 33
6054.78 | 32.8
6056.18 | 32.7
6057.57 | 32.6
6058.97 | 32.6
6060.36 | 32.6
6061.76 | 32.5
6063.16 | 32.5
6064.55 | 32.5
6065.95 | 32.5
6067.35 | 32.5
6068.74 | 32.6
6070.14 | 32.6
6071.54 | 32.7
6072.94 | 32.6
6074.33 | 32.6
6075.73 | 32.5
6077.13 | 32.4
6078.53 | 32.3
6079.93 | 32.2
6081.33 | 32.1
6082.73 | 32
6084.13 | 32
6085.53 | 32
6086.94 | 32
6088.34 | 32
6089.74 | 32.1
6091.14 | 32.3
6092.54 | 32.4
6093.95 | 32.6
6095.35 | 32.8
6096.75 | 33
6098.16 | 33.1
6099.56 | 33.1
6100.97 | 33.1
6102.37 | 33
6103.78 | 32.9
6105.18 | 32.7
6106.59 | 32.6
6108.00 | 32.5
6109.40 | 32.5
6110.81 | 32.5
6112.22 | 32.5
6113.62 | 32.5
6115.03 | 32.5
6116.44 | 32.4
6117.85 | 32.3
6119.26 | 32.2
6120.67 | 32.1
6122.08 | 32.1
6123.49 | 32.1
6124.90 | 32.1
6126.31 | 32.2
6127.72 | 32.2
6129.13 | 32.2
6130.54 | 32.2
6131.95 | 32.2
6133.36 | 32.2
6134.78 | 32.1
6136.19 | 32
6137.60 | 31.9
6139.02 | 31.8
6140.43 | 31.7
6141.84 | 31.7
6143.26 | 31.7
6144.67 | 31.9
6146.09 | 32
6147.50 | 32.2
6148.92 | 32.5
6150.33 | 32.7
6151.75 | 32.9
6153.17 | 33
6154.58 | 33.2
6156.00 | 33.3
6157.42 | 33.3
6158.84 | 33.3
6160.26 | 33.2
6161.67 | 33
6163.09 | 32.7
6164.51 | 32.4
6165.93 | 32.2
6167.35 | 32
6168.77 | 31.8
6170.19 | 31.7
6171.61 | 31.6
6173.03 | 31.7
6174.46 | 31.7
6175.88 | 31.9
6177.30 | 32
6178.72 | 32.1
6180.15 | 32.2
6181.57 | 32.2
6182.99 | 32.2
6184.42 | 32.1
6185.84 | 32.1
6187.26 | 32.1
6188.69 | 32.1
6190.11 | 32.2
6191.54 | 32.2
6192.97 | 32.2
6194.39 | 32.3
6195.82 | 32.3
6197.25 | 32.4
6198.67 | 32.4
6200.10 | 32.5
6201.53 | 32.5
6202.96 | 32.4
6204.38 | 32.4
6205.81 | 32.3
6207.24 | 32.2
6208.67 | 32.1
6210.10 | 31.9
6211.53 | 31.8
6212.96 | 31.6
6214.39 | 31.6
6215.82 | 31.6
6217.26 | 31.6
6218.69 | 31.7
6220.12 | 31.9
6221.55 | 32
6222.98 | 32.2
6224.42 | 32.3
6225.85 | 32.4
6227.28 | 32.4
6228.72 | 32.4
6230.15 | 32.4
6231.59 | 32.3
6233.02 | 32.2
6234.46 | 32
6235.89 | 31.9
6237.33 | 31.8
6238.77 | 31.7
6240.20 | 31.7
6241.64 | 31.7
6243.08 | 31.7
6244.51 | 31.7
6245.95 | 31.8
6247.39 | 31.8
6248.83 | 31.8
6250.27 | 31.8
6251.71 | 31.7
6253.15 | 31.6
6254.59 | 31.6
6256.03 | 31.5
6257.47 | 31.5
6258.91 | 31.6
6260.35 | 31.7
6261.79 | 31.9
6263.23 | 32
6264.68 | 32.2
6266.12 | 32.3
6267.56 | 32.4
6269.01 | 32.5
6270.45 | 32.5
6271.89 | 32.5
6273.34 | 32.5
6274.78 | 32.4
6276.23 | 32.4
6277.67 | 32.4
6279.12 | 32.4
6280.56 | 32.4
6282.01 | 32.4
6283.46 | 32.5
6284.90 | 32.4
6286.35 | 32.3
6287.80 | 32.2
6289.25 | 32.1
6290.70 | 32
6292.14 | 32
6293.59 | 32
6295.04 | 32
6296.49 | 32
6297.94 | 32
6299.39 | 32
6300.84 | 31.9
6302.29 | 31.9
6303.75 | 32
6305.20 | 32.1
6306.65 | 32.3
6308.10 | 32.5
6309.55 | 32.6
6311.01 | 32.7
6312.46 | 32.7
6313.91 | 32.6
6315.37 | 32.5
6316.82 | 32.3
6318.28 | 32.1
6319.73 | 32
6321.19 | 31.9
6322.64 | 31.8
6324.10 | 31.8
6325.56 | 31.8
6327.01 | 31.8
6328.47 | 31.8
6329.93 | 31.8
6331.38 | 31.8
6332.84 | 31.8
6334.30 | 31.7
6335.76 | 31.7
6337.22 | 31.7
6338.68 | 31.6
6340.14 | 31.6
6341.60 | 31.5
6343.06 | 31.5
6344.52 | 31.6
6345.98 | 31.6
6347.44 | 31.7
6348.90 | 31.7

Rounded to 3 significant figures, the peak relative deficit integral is 5.75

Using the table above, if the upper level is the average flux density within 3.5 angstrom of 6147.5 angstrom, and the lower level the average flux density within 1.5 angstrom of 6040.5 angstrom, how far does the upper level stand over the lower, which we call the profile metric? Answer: -1.0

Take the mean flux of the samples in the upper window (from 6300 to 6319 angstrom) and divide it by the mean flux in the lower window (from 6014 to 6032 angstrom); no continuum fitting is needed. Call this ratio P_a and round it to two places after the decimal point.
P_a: 0.98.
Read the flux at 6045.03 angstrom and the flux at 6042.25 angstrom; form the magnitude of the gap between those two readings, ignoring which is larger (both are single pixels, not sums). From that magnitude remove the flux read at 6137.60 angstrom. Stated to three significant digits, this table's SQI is -31.9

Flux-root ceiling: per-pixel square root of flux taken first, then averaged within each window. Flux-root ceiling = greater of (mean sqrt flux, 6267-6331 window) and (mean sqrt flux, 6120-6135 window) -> 5.68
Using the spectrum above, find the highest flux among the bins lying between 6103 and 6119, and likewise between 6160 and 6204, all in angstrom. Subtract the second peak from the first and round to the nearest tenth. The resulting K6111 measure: -0.3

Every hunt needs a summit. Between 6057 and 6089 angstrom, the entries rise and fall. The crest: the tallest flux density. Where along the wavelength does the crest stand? 6071.54 angstrom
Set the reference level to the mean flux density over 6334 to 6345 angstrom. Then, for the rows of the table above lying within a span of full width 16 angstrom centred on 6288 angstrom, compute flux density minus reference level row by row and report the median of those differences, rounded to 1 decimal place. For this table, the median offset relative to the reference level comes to 0.6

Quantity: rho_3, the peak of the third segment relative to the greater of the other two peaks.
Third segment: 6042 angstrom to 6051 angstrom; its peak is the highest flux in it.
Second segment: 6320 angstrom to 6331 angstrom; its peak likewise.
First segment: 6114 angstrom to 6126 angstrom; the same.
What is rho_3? 1.02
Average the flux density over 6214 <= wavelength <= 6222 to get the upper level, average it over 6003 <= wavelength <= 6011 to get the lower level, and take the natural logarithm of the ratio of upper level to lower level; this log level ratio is -0.032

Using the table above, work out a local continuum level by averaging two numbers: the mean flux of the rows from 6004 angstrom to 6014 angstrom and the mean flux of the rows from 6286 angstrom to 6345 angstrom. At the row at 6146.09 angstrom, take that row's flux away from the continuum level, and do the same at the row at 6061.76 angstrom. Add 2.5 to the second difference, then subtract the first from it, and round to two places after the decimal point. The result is 2.00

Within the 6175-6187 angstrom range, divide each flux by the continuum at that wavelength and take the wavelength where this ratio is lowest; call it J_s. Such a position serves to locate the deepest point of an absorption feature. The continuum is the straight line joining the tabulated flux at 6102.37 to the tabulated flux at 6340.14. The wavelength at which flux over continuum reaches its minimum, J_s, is 6175.88 angstrom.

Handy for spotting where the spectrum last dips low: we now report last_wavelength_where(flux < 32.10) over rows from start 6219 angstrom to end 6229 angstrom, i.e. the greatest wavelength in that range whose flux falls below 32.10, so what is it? 6221.55 angstrom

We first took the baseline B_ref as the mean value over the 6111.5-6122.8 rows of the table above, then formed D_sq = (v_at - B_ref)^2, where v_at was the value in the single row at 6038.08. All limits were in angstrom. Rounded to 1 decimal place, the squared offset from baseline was 1.0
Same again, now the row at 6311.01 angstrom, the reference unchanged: 0.1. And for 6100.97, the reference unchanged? 0.6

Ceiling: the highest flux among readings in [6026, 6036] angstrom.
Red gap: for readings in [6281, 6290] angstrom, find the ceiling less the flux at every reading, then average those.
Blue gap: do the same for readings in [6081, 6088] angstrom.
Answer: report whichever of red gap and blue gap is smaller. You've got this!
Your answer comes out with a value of 0.88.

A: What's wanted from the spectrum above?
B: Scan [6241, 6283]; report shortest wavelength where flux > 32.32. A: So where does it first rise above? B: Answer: 6267.56 angstrom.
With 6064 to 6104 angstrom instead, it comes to 6064.55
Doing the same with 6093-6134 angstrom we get 6093.95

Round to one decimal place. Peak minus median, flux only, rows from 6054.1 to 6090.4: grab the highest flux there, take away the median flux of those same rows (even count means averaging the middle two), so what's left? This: 0.3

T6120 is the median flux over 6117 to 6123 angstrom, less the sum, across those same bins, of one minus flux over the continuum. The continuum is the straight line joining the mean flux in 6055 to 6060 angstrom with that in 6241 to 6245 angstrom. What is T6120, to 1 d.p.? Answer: 32.1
